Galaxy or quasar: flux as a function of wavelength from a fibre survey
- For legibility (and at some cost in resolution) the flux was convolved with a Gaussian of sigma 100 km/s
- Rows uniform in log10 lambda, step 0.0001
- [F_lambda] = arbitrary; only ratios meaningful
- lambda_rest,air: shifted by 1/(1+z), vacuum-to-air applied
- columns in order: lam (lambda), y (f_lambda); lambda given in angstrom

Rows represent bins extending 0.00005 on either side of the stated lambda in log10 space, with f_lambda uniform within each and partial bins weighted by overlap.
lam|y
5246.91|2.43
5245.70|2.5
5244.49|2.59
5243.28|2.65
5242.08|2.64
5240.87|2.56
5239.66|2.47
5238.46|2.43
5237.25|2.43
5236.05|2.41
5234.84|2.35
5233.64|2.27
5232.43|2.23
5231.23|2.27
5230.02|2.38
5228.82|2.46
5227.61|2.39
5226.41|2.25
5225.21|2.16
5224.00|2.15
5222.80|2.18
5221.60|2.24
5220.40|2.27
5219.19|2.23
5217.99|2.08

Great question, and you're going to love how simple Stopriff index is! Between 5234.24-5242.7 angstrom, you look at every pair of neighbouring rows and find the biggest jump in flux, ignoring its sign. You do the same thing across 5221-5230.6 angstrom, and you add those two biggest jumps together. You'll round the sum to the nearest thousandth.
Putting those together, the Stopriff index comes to 0.230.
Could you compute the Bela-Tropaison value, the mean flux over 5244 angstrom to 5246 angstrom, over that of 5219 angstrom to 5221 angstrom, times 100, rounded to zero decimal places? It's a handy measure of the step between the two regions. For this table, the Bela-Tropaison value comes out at 113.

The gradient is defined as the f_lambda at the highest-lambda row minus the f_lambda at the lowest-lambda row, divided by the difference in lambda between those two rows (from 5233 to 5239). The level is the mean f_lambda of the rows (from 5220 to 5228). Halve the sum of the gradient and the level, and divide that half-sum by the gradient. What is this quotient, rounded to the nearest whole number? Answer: 34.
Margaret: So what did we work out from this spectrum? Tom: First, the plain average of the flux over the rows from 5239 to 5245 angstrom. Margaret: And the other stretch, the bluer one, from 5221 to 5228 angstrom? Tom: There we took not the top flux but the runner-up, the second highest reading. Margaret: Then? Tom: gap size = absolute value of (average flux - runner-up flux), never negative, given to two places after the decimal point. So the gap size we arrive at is 0.33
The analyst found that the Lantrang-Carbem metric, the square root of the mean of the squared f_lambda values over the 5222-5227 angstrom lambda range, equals 2.19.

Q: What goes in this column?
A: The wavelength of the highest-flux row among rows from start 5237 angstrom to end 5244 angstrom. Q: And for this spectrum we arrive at 5243.28 angstrom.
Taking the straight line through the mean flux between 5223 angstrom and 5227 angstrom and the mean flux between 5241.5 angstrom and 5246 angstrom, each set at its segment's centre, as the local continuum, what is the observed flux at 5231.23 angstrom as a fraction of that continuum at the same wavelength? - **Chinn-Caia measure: 0.98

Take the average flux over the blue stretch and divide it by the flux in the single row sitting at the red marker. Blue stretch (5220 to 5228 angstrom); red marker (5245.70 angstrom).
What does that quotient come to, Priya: 0.89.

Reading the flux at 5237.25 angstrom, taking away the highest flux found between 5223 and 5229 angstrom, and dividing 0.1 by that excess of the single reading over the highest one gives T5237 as -3.3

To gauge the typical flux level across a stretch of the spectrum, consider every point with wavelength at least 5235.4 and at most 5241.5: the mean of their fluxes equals 2.46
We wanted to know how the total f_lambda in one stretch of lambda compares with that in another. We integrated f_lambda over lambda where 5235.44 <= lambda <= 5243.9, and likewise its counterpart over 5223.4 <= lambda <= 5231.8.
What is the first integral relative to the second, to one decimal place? 1.1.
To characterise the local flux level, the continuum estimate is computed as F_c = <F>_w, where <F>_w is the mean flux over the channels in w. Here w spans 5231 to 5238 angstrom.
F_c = 2.33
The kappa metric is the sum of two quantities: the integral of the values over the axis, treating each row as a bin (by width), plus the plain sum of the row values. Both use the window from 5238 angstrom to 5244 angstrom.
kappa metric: 28.1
